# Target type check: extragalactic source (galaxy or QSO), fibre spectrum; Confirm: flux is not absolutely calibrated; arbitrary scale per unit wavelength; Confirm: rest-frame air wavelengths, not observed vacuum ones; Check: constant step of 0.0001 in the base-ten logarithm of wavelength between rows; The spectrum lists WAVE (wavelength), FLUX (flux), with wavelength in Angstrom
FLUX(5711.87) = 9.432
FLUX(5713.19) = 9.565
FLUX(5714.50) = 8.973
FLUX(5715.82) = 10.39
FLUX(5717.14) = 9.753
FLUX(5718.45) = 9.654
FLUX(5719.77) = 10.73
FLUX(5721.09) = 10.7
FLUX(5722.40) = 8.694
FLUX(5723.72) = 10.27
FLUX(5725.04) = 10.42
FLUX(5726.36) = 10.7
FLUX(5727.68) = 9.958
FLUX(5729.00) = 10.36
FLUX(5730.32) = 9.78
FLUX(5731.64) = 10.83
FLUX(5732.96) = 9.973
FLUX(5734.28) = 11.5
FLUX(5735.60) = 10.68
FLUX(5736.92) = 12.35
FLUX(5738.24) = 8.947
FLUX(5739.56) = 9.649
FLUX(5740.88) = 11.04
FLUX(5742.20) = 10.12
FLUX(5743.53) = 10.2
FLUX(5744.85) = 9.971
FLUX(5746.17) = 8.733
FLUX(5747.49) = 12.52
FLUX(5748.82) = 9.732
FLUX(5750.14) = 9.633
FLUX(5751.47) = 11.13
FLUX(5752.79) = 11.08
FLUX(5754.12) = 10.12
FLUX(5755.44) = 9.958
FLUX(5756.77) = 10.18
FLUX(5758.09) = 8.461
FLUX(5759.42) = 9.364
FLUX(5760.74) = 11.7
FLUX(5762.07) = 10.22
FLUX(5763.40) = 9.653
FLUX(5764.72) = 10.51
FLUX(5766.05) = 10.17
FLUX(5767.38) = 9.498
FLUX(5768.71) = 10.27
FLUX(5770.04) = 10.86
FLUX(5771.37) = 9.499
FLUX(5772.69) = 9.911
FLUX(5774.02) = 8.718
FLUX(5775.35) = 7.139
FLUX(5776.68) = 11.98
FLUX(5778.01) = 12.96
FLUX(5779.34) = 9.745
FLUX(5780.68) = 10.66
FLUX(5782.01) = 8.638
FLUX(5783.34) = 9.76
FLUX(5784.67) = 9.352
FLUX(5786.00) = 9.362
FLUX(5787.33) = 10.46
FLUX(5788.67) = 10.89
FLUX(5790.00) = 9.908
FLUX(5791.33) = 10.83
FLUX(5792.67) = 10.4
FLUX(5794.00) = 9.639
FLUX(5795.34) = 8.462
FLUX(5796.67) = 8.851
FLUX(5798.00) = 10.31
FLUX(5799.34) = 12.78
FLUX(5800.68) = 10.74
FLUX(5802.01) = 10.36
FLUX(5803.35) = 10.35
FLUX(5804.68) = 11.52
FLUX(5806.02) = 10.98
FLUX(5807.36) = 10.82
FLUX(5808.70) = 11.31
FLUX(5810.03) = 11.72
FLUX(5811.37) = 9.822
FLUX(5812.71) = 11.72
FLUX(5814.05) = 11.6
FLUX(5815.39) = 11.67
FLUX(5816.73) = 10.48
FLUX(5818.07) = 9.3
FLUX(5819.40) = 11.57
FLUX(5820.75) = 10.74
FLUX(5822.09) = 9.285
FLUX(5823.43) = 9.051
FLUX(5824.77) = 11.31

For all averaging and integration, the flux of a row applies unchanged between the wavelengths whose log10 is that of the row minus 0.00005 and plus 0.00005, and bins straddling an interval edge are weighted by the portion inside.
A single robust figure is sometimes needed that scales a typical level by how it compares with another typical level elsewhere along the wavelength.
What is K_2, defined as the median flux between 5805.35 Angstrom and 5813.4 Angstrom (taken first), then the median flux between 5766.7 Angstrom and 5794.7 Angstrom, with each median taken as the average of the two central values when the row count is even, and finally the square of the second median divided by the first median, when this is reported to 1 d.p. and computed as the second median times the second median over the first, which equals 8.8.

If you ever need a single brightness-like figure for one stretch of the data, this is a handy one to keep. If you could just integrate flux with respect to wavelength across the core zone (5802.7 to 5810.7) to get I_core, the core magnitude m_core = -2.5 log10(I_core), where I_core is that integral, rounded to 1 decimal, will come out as -4.9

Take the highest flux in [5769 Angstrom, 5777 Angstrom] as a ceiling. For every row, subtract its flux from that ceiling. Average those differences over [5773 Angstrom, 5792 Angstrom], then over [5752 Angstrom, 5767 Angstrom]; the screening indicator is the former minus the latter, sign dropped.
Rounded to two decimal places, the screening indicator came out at 0.10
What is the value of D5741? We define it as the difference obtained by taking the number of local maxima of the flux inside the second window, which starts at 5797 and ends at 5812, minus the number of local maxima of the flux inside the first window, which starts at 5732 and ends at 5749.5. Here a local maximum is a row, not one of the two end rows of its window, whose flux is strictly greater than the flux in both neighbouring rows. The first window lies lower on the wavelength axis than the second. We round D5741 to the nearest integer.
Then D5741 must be -2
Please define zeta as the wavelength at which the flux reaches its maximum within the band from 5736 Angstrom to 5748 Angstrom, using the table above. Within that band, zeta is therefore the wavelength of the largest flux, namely 5747.49 Angstrom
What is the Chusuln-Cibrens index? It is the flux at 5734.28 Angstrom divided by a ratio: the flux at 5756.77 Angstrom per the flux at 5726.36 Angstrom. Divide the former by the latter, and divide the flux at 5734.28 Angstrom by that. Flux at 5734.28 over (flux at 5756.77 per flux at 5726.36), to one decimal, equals 12.1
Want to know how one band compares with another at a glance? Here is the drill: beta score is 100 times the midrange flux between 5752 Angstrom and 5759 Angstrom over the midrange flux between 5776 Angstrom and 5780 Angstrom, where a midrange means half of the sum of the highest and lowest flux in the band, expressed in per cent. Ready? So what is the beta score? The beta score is 86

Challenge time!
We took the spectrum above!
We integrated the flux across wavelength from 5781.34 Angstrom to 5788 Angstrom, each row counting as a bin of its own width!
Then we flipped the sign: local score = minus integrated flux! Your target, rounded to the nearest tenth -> -63.4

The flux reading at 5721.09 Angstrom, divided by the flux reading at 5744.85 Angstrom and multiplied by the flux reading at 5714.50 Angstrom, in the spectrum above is 9.6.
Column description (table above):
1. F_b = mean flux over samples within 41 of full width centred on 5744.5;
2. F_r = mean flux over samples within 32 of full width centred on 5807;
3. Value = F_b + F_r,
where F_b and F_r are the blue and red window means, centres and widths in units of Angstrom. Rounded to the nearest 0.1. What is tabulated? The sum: 20.9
